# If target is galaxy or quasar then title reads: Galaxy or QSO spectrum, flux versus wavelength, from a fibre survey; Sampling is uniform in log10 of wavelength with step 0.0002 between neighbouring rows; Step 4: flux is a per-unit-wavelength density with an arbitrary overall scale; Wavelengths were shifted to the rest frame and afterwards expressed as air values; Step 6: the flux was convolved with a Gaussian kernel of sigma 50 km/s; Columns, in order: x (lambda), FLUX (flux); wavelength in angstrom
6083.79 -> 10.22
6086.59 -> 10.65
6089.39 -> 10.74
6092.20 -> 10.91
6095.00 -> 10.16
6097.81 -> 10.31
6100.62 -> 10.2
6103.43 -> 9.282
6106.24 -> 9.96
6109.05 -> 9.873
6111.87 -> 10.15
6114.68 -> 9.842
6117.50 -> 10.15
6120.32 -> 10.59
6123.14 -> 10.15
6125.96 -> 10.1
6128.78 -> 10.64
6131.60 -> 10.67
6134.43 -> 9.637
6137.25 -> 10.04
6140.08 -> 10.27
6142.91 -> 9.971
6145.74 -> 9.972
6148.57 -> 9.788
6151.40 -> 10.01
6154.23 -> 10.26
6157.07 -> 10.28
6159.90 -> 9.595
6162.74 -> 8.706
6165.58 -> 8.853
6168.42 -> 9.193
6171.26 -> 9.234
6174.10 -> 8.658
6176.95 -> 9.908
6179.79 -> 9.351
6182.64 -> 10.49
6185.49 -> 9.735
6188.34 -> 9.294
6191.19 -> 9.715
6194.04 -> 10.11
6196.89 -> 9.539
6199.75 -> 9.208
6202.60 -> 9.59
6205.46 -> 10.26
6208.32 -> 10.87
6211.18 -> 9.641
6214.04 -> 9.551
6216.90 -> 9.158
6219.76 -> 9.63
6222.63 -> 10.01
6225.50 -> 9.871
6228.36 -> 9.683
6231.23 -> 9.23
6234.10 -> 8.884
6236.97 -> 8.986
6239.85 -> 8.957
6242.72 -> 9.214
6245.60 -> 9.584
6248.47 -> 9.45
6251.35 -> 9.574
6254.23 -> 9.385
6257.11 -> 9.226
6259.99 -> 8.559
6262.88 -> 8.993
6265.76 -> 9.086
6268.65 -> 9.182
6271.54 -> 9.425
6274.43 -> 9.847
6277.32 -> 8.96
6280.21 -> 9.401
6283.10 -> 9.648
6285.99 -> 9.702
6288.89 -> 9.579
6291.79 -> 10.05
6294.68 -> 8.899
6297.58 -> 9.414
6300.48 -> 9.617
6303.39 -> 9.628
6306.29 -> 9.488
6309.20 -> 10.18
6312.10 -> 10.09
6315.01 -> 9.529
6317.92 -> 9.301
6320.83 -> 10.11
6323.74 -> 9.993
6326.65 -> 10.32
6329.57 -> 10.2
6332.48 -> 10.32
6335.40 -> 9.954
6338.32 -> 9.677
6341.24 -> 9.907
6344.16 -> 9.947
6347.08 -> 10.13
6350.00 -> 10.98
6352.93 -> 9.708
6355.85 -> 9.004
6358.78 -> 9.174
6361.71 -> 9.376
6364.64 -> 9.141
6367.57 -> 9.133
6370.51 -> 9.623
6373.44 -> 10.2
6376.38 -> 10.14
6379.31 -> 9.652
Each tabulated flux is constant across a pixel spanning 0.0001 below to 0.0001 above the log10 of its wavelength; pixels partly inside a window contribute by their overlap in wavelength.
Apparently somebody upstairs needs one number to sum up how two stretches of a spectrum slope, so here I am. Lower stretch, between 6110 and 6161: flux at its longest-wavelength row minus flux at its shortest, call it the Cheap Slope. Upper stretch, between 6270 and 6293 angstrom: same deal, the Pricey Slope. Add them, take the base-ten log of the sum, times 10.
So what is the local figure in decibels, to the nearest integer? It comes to -12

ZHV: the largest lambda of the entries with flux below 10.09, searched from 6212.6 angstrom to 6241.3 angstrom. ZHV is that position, 6239.85 angstrom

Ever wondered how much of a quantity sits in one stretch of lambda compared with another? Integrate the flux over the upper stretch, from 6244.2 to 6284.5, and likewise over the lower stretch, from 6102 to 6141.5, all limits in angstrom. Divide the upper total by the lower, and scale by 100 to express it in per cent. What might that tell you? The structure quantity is 94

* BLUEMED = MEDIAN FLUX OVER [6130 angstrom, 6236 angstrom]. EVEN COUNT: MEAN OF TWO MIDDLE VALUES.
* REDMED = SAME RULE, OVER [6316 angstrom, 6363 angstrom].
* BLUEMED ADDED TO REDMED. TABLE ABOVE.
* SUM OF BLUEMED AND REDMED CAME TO 19.6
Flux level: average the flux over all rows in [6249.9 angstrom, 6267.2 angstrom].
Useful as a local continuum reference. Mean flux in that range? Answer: 9.14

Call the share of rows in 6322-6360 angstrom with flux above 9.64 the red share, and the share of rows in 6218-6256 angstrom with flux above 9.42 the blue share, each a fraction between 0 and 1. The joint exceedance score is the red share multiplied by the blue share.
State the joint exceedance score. 0.5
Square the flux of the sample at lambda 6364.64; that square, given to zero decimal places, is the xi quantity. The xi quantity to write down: 84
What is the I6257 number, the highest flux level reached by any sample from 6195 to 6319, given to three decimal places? 10.870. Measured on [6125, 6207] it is 10.670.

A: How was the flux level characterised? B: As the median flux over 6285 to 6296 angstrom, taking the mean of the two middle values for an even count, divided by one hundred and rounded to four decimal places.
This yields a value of 0.0964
